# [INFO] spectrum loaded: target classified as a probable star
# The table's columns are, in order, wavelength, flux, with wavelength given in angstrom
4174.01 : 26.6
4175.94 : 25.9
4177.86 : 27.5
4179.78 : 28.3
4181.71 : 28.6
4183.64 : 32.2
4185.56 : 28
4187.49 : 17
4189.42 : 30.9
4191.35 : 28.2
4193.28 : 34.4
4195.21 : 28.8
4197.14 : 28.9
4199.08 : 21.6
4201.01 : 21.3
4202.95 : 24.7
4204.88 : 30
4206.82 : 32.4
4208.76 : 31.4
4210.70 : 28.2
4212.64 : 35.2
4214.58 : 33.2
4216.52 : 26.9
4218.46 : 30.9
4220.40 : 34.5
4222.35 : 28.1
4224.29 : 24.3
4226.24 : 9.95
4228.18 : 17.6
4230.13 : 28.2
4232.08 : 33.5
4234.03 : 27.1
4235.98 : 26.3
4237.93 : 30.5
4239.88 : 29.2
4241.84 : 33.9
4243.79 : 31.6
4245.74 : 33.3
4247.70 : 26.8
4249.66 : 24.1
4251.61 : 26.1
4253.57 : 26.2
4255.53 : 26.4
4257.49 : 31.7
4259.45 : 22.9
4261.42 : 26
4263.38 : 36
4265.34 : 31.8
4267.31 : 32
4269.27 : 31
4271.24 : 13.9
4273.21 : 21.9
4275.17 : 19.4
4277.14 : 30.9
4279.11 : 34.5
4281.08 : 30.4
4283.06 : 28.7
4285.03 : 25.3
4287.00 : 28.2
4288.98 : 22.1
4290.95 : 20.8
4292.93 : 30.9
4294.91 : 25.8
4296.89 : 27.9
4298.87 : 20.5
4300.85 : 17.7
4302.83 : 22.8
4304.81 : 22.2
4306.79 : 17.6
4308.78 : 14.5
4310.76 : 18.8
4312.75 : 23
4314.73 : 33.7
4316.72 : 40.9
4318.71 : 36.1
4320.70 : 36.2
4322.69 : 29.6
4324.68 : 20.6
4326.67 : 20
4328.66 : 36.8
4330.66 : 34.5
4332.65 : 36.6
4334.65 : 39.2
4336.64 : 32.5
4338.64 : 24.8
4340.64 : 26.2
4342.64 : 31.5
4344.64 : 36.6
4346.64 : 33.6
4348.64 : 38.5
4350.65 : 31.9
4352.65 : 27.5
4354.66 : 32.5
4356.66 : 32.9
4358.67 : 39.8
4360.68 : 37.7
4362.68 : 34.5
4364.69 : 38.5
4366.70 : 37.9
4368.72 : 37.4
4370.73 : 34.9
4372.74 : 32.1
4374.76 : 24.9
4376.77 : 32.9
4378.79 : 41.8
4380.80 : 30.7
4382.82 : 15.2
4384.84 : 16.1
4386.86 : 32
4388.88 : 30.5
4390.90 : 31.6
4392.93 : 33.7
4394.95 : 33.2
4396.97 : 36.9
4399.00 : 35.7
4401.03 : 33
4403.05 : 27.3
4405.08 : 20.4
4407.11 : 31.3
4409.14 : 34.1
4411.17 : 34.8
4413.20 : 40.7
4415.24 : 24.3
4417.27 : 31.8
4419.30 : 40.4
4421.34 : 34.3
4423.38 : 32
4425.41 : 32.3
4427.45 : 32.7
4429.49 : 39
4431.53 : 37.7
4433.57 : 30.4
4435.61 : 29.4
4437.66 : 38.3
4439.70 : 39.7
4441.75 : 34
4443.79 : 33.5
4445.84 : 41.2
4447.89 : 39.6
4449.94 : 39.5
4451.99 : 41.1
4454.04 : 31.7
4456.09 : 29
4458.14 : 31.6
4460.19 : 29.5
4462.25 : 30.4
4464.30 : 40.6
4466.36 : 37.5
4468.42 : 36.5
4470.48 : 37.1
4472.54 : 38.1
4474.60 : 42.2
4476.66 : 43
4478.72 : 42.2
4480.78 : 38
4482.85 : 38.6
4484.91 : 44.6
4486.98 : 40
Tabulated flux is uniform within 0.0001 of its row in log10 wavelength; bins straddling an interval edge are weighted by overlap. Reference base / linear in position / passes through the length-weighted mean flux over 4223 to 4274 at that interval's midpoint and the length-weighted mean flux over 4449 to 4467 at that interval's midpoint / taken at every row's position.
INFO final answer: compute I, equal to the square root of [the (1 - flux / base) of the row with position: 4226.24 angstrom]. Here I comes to 0.8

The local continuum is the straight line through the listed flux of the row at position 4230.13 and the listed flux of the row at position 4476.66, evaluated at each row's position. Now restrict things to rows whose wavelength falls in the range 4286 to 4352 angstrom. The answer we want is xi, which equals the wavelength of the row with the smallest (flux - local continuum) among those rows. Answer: 4308.78 angstrom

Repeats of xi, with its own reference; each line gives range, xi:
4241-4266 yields 4259.45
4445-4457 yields 4456.09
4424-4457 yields 4456.09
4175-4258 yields 4226.24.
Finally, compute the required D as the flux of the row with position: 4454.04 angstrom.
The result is 31.7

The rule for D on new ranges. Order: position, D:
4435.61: 29.4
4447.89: 39.6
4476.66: 43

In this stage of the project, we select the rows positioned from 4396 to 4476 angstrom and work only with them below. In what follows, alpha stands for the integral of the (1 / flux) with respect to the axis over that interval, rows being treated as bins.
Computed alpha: 2.36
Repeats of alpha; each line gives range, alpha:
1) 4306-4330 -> 0.98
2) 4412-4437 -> 0.75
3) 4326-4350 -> 0.76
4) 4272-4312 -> 1.76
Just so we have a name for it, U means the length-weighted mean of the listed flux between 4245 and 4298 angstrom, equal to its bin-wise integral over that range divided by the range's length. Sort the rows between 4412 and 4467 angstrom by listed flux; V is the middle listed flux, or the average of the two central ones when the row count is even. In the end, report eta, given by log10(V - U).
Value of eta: 0.8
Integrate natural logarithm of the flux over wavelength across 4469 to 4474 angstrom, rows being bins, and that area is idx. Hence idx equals 18.2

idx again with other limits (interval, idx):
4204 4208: 13.7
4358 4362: 14.6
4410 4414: 14.5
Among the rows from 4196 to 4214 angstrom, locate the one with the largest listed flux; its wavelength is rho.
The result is 4212.64 angstrom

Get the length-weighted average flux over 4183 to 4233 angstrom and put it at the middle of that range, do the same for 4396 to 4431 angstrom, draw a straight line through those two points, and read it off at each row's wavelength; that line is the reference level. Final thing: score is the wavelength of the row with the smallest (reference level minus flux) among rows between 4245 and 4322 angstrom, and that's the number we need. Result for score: 4316.72 angstrom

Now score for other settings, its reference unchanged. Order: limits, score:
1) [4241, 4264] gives 4263.38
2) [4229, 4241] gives 4232.08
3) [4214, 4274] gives 4263.38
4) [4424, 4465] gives 4445.84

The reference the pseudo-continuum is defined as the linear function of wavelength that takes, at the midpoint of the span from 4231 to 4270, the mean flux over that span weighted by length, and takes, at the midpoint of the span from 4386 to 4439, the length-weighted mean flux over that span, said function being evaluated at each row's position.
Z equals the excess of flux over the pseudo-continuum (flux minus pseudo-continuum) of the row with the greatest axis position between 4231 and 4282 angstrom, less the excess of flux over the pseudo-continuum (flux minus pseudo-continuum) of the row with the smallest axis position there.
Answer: -4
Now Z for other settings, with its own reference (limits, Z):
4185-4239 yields 1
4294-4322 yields 10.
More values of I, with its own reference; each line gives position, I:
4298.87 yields 0.5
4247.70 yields 0.1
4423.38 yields 0.2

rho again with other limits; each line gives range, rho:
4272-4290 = 4279.11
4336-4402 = 4378.79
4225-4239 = 4232.08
